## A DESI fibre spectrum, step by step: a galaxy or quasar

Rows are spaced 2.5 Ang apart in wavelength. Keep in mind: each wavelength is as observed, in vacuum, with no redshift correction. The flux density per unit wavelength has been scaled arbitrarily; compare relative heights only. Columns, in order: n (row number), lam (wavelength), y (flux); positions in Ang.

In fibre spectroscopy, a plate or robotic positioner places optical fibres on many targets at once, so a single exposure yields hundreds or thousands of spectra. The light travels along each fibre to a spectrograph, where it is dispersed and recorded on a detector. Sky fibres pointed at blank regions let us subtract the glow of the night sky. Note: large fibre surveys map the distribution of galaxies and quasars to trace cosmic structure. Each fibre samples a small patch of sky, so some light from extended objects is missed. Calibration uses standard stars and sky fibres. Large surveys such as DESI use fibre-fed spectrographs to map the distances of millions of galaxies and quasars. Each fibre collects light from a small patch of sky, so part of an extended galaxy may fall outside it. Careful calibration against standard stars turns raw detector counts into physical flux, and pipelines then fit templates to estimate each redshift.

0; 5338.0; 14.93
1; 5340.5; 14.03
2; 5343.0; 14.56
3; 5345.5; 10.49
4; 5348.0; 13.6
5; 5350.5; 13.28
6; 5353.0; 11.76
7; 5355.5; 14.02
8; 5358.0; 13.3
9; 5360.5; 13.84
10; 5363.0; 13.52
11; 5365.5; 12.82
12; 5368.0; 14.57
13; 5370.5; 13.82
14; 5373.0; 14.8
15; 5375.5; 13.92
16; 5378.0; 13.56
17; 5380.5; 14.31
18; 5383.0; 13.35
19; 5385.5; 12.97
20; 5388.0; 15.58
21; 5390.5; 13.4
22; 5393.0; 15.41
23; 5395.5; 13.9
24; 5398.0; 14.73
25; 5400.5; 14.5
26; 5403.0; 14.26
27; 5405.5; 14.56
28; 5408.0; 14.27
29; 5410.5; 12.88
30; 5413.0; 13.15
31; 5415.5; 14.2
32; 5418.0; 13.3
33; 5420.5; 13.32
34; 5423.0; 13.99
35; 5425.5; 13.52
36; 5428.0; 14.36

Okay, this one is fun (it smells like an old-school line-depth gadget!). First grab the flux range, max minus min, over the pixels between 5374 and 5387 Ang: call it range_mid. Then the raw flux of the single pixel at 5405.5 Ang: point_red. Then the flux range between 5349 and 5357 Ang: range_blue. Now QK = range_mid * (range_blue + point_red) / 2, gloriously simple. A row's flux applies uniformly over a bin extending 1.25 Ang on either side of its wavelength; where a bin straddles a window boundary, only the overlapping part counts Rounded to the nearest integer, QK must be 11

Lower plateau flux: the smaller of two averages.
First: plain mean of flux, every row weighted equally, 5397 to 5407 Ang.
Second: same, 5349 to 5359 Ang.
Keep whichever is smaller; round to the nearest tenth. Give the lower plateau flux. 13.1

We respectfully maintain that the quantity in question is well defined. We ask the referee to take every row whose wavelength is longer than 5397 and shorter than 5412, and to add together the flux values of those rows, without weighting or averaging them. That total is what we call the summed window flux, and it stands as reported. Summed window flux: 85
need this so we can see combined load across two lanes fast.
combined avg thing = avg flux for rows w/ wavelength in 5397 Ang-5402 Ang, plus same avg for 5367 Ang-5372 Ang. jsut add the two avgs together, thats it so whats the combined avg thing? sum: 28.8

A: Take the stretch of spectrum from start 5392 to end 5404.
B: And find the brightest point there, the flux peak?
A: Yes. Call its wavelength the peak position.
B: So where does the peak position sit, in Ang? 5393.0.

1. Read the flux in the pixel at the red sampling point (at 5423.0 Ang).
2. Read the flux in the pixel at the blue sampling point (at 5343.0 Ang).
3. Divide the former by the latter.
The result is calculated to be 0.961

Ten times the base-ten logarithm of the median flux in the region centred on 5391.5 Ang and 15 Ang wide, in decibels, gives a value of 11.6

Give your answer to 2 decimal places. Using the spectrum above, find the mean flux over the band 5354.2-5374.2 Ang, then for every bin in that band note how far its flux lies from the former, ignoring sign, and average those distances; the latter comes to 0.47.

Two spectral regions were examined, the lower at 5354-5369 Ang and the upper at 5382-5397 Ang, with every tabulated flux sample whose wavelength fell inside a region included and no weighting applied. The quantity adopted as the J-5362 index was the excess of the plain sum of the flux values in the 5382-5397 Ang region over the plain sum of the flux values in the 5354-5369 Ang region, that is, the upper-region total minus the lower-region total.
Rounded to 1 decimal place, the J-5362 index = 2.5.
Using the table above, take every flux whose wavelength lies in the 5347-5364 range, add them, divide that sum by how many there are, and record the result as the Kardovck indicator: 13.3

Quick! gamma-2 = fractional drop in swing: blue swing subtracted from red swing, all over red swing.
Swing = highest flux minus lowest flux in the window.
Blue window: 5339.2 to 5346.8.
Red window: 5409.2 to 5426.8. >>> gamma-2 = -2.1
